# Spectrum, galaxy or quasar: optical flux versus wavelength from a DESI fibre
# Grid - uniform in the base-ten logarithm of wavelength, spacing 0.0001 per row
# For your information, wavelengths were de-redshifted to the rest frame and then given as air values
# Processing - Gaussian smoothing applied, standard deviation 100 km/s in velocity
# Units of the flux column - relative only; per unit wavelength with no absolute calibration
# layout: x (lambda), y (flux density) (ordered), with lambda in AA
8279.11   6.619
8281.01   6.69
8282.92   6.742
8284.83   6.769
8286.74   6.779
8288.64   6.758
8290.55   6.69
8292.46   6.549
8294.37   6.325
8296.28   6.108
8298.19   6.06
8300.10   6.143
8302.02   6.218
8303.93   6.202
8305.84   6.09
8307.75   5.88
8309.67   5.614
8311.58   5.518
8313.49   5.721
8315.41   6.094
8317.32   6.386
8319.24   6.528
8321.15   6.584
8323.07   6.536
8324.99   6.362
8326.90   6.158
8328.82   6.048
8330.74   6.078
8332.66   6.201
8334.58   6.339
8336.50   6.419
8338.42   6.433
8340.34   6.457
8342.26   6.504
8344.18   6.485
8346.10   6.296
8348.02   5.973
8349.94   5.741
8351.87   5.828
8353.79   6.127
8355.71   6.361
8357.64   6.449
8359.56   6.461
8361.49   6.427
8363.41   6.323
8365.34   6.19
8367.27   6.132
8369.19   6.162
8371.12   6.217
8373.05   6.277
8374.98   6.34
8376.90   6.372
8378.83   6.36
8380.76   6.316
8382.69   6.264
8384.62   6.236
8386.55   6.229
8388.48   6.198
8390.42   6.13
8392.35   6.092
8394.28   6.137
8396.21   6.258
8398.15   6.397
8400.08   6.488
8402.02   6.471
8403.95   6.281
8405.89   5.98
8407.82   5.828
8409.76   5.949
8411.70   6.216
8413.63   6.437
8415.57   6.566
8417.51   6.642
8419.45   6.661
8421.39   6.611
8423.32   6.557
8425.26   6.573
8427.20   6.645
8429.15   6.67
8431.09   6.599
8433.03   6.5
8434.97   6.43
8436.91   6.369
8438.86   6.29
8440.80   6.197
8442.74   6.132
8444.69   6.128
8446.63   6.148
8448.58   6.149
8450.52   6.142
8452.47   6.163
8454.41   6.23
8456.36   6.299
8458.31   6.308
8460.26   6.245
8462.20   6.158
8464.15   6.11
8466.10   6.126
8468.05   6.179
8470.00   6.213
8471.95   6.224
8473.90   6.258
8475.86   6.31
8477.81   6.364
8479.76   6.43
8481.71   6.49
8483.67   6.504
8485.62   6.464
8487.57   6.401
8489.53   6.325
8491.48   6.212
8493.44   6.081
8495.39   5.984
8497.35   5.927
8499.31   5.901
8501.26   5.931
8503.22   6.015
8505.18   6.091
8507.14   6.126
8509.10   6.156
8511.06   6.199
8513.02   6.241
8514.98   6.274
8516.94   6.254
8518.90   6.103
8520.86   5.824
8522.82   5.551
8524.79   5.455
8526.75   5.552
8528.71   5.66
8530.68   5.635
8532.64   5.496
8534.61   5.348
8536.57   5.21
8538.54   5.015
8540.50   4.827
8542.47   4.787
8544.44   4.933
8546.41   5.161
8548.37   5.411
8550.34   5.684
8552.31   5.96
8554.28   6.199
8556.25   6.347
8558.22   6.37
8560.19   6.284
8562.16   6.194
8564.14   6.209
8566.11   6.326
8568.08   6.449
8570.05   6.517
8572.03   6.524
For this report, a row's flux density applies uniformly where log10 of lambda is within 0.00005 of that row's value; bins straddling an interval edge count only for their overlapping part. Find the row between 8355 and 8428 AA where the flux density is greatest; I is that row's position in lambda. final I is 8419.45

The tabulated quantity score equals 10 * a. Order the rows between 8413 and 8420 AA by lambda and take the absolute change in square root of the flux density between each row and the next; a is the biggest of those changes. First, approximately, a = 0.025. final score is 0.25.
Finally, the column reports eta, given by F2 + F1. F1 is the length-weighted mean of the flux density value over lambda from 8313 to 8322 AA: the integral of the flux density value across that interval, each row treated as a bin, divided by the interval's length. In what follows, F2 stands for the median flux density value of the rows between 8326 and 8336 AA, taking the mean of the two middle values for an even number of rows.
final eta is 12.4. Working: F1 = 6.29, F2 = 6.16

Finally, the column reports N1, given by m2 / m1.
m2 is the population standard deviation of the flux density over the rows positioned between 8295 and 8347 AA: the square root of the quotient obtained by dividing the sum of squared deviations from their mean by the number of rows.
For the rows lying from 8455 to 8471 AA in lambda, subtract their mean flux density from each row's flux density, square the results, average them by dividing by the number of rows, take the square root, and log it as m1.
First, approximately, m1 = 0.07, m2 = 0.27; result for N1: 3.9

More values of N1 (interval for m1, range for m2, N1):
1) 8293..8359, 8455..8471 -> 0.3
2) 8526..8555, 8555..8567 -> 0.2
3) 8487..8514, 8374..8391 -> 0.5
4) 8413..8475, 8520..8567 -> 2.6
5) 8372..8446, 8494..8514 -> 0.6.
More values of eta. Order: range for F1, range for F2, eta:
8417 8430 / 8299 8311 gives 12.7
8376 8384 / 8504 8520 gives 12.5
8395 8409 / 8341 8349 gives 12.6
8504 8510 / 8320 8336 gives 12.4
